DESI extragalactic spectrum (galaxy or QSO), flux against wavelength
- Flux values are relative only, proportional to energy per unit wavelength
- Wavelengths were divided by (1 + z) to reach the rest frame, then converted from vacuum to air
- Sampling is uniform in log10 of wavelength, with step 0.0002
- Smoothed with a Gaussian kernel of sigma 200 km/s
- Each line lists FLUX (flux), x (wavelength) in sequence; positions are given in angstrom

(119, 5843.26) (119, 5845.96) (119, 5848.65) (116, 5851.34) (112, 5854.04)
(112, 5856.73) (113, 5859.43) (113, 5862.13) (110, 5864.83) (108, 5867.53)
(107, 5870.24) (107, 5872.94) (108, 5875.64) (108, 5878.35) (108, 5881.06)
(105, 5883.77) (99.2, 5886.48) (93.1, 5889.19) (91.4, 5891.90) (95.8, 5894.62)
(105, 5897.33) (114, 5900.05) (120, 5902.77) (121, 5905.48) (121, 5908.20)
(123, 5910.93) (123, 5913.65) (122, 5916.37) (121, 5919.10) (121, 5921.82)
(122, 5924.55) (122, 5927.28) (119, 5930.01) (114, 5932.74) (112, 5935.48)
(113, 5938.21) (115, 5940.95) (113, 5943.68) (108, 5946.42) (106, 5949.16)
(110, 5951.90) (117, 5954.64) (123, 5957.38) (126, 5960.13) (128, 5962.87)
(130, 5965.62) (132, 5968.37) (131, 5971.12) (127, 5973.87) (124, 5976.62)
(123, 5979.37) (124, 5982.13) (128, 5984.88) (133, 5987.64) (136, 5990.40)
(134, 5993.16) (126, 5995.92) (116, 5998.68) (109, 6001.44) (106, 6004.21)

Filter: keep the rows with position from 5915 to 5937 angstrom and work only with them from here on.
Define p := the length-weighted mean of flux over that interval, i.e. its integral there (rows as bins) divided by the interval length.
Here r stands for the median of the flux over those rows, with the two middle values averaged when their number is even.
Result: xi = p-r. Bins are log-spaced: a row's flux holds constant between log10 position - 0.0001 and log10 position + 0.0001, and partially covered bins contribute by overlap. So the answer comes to -1.9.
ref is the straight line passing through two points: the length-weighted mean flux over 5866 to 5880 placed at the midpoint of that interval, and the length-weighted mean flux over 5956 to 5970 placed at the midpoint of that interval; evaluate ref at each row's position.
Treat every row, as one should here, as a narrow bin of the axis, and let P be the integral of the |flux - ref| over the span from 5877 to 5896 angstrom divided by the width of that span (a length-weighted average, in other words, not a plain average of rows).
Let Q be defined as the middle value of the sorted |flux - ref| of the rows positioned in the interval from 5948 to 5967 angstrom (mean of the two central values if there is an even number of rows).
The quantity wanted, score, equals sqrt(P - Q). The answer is 2.65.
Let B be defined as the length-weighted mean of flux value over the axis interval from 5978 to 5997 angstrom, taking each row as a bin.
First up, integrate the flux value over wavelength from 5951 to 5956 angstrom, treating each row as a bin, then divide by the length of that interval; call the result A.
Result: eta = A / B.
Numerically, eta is 0.88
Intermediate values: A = 114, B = 129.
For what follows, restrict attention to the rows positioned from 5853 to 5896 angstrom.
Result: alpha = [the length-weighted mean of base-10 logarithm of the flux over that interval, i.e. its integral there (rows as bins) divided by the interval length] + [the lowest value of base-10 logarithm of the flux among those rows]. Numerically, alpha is 3.98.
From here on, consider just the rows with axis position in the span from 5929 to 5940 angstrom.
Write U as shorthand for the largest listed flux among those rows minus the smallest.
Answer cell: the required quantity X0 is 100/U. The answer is 14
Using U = 7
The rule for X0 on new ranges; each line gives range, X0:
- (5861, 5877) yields 17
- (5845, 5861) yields 14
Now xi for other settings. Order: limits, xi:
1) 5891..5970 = -3.0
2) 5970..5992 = 0.8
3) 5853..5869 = -0.7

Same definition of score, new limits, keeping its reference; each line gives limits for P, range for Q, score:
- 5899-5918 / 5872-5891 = 1.92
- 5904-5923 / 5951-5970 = 1.42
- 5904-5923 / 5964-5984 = 1.32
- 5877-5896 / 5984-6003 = 2.42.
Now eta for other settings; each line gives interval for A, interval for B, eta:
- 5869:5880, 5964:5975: 0.83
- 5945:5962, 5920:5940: 0.98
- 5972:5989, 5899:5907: 1.07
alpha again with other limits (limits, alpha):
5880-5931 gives 4.01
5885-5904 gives 3.97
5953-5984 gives 4.17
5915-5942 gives 4.12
